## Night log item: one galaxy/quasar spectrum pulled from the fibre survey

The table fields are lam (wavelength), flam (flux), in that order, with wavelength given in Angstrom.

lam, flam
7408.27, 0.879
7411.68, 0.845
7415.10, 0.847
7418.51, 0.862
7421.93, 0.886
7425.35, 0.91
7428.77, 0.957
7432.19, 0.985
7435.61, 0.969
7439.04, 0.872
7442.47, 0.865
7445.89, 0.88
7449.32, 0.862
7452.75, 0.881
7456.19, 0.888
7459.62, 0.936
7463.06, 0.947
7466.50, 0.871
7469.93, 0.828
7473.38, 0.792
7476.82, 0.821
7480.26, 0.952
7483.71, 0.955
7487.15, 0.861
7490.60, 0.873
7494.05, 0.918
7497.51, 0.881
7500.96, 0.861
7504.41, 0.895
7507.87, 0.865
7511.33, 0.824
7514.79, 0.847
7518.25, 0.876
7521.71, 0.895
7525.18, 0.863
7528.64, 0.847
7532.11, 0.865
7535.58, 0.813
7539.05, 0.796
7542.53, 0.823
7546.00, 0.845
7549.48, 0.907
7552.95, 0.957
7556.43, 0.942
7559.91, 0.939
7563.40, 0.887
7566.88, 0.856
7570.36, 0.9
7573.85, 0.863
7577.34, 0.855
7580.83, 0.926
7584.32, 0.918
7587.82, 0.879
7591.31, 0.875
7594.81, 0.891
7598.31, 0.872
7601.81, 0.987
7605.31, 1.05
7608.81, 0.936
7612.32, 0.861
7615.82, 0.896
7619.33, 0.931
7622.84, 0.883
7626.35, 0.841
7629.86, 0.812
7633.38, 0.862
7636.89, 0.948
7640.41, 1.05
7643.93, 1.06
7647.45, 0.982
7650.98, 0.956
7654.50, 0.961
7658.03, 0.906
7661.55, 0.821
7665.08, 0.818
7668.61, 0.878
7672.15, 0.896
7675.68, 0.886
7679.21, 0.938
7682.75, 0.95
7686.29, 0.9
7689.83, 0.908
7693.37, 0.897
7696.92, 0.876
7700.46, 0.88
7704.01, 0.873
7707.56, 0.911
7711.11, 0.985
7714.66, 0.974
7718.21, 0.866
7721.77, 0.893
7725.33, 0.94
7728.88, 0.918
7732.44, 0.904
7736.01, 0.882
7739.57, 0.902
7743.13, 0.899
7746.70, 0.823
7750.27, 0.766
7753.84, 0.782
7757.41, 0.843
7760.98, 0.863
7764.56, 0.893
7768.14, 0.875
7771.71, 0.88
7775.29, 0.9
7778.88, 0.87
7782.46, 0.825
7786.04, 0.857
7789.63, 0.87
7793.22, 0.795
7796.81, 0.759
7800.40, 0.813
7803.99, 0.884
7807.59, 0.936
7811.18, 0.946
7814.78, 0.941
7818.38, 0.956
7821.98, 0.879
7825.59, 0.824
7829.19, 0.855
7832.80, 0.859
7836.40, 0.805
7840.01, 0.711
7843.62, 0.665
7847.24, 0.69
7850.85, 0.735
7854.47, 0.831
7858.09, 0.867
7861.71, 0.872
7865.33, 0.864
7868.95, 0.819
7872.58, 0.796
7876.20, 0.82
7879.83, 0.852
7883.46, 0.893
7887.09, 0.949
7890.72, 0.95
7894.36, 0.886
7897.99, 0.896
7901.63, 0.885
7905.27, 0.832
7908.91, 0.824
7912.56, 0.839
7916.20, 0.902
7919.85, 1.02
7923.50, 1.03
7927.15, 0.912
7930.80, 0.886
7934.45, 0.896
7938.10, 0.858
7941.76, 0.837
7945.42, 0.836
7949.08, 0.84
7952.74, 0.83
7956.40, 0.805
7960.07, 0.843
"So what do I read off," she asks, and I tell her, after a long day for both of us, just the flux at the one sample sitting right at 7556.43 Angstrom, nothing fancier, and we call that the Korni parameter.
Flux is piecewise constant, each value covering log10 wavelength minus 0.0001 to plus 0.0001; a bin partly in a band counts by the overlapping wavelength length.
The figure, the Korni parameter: 0.942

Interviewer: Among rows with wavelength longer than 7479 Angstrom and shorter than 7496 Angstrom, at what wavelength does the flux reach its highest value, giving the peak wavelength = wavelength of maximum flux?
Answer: 7483.71 Angstrom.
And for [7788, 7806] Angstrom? 7803.99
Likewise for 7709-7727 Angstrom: 7711.11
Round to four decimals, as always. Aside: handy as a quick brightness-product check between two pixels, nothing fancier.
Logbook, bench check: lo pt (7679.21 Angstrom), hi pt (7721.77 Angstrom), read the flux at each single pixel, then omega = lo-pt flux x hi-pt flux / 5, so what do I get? 0.1675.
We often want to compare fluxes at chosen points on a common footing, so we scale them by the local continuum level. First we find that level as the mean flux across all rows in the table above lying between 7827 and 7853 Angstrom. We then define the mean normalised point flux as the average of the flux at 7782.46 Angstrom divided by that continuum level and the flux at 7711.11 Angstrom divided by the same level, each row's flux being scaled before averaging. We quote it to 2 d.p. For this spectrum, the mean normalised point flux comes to 1.19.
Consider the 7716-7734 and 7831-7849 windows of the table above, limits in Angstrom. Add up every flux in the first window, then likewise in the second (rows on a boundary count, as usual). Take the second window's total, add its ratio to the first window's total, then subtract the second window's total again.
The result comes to 0.83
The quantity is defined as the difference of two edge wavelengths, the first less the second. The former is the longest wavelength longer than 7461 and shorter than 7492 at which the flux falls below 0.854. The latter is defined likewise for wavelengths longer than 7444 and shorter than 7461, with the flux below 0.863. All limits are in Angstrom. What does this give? 27.5 Angstrom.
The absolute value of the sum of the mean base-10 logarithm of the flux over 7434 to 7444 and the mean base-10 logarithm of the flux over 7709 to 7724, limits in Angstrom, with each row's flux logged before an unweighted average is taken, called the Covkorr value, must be 0.078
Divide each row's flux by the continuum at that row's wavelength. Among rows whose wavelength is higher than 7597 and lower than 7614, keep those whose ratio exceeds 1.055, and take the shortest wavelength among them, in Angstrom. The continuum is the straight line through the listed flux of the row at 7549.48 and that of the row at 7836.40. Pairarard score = 7601.81 Angstrom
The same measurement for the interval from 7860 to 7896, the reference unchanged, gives 7861.71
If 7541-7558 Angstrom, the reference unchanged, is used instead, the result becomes 7552.95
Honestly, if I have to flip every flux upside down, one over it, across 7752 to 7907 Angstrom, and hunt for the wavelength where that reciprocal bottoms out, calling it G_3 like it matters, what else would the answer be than 7818.38 Angstrom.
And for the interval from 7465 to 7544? 7483.71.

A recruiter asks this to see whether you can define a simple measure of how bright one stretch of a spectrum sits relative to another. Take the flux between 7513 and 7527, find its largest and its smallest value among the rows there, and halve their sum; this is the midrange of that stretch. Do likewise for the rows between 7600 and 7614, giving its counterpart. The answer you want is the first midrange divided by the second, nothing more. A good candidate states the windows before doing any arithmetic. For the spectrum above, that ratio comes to 0.91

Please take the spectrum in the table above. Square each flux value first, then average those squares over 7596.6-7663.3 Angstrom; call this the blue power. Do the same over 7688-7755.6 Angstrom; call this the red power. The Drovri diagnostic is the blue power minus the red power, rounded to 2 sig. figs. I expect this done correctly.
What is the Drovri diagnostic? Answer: 0.073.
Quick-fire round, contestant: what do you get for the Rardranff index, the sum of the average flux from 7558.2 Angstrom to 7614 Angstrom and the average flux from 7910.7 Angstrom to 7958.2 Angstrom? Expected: 1.79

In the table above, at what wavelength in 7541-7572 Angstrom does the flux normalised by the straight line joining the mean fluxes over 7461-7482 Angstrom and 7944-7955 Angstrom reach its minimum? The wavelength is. 7542.53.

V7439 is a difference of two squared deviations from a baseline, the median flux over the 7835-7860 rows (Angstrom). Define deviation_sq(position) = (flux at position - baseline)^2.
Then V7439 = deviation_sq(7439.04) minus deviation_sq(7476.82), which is 0.011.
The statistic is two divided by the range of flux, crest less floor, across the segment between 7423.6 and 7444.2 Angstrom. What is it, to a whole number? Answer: 17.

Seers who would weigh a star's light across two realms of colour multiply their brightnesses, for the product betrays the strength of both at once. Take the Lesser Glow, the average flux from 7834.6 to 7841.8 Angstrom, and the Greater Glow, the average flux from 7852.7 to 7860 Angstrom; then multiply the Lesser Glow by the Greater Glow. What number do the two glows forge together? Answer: 0.64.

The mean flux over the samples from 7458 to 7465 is 0.94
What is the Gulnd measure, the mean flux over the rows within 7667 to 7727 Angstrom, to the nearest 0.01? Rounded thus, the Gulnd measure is 0.91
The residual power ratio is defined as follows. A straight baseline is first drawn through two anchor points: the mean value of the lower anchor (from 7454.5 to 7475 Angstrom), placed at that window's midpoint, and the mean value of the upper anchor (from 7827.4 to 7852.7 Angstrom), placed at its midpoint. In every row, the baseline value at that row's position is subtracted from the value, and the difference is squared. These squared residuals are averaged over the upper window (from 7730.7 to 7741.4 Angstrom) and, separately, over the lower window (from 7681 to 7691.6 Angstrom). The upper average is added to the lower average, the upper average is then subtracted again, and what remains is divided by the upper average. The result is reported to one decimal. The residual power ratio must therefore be 1.2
